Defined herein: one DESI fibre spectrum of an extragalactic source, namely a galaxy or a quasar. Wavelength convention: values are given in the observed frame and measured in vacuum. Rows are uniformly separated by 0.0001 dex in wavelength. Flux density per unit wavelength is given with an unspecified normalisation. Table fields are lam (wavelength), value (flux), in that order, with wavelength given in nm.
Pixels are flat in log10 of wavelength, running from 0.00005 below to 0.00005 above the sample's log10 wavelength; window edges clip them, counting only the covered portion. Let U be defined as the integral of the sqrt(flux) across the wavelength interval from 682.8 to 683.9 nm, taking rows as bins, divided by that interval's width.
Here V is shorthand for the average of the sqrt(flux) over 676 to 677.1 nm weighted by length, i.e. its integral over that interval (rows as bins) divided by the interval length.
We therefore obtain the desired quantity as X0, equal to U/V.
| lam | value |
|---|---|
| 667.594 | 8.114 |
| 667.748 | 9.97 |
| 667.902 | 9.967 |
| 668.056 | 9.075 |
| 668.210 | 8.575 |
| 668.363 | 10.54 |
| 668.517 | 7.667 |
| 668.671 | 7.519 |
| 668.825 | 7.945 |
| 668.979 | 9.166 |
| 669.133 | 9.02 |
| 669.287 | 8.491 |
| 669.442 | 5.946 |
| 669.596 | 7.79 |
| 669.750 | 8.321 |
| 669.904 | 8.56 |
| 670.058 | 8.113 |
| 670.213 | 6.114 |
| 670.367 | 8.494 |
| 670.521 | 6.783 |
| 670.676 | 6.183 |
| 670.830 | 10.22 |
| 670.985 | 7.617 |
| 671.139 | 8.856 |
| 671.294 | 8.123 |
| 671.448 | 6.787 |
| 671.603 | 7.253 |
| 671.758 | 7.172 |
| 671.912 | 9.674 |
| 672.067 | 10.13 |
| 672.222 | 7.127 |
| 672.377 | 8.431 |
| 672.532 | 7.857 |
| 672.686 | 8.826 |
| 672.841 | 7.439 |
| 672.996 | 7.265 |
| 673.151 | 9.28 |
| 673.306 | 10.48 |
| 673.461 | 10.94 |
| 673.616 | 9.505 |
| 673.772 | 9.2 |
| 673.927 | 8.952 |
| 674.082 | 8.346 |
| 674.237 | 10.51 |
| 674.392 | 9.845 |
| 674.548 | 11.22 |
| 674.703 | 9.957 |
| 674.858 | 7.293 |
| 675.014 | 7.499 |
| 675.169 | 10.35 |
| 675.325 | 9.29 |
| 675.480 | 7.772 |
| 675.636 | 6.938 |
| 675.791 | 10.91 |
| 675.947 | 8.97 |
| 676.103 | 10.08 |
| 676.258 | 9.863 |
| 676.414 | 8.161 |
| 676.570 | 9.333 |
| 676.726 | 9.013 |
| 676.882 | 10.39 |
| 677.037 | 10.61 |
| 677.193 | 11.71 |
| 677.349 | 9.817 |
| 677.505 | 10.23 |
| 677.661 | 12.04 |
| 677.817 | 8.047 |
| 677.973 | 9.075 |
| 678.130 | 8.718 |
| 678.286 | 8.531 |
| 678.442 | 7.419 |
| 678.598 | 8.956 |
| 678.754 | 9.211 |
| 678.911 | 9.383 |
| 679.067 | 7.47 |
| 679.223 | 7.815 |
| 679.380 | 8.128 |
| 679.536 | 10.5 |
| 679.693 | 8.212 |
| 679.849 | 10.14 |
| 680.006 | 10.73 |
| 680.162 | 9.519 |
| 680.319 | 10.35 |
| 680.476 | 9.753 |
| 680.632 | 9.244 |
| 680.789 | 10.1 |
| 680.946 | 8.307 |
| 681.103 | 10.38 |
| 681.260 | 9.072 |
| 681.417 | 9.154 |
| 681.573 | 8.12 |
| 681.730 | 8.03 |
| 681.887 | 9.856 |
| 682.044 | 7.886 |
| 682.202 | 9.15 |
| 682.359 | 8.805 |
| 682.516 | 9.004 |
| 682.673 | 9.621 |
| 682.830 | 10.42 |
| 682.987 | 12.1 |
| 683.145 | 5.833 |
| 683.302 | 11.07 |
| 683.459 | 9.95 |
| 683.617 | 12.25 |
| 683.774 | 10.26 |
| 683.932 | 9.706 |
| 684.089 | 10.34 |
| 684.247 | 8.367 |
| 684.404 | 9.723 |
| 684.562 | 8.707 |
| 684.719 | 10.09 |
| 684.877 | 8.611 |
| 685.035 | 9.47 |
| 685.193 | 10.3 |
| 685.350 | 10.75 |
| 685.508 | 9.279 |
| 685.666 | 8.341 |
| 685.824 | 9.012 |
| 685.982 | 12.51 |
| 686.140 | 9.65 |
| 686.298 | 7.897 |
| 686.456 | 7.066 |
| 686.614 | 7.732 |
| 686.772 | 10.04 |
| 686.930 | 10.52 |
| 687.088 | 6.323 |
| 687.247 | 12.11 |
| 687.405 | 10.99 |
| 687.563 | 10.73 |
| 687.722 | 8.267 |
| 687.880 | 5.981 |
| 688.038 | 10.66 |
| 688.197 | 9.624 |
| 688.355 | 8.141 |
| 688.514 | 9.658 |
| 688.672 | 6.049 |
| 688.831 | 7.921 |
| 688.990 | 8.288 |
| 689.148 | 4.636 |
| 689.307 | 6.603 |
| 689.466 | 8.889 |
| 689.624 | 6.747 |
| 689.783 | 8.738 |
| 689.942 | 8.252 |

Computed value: 1.03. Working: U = 3.18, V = 3.10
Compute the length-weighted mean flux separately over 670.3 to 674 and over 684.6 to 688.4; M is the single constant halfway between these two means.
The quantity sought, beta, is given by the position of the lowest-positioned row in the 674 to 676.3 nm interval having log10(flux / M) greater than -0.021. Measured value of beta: 674.237 nm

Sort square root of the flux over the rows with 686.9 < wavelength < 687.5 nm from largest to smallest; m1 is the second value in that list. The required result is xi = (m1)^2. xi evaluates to 11.0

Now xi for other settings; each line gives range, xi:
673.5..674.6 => 10.5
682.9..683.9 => 12.1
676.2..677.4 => 10.6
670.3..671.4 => 8.9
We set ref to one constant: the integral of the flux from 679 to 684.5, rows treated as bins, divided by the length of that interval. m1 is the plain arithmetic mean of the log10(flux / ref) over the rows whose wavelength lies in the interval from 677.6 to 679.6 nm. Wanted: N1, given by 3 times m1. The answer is -0.09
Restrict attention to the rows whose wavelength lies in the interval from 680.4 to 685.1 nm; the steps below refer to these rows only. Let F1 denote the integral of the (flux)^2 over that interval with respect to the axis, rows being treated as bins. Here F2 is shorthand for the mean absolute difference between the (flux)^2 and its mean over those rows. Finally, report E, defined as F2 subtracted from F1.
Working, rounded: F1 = 427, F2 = 17.5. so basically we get 409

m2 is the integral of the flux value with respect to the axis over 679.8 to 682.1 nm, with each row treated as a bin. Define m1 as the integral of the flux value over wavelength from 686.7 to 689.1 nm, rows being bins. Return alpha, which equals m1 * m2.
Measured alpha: 464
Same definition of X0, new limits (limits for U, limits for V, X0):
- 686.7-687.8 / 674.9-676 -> 1.06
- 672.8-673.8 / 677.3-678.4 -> 0.99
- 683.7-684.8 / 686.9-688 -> 1.02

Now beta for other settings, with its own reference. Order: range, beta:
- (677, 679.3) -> 677.037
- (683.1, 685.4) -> 683.302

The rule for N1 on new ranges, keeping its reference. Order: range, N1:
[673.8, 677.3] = -0.01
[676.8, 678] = 0.10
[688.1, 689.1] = -0.18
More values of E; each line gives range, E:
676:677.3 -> 112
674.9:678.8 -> 324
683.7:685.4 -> 147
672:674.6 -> 201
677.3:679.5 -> 162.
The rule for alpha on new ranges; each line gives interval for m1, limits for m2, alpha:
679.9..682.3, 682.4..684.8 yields 526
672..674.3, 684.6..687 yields 464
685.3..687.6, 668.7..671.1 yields 415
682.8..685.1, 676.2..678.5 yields 494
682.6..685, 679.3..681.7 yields 531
